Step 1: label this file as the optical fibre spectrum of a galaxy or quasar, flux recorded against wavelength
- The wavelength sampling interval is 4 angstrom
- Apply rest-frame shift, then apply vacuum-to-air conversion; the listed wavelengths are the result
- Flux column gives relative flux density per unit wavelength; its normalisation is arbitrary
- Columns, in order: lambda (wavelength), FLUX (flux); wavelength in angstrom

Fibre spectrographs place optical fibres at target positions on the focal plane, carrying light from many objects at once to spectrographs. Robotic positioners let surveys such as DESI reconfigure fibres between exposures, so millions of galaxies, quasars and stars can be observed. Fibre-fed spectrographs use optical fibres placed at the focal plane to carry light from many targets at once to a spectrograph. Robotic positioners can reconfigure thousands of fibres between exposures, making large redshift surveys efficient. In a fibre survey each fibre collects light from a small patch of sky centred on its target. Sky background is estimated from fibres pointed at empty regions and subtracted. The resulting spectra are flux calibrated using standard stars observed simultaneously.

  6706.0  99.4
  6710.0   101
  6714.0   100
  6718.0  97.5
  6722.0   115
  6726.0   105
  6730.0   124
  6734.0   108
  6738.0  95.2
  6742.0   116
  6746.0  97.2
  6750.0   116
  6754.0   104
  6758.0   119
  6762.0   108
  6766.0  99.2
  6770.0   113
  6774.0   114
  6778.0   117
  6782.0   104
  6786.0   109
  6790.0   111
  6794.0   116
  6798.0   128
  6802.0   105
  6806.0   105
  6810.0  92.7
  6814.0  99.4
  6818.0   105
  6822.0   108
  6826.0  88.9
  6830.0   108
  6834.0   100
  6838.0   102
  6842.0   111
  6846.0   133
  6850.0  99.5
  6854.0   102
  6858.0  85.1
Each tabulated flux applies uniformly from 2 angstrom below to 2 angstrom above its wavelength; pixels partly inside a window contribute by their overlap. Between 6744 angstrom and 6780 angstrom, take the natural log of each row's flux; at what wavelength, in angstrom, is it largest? 6758.0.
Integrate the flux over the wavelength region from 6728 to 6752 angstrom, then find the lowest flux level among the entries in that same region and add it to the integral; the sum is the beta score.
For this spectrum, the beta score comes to 2721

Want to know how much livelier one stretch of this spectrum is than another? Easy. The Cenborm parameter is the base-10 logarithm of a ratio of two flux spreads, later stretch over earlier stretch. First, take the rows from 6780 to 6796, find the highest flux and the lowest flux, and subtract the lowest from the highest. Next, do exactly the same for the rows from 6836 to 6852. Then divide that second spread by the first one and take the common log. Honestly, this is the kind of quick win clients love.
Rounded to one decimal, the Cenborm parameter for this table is 0.4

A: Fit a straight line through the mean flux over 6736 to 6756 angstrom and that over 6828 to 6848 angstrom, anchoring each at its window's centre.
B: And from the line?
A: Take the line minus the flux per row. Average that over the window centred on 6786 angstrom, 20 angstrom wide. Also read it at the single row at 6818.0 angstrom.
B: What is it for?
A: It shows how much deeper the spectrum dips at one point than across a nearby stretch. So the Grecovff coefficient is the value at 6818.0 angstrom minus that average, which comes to 8.2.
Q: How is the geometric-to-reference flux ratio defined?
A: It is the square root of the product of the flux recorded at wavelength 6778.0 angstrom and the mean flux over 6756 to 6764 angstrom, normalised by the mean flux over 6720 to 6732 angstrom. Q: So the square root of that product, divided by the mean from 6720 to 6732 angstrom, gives 1.00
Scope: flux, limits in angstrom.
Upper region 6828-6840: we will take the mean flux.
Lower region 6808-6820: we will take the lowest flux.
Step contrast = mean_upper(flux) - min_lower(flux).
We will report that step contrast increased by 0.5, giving 11.1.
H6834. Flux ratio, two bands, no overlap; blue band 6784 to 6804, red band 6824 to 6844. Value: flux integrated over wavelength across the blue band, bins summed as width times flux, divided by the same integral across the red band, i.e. 1.12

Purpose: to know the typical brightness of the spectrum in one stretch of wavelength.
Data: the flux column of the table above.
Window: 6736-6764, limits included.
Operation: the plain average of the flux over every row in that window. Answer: 108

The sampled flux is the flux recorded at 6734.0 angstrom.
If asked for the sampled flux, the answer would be 108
